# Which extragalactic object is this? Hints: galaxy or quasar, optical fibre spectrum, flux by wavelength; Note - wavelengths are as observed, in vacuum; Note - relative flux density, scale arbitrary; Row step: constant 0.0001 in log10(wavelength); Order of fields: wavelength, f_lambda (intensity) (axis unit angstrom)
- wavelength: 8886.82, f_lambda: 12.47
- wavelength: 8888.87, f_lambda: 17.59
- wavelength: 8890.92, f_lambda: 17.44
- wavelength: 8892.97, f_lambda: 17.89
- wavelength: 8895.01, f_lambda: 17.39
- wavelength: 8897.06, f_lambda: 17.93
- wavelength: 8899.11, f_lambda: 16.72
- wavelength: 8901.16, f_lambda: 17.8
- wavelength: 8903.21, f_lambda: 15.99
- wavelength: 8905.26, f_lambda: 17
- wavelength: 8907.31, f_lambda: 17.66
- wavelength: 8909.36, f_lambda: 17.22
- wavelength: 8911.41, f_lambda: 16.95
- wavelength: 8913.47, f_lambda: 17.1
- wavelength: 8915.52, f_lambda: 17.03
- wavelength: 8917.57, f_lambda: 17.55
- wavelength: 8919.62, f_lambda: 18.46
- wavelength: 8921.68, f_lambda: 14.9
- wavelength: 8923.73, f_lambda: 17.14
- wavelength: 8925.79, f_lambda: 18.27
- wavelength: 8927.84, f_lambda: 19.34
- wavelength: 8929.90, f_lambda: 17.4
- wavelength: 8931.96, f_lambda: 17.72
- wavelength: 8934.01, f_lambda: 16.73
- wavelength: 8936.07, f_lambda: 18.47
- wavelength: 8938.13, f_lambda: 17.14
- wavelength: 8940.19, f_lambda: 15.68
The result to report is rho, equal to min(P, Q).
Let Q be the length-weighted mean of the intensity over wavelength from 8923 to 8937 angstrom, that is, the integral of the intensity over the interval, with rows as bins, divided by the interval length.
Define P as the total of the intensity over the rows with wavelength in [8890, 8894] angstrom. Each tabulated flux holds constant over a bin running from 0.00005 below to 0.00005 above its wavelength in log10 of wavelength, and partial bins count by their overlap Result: 17.9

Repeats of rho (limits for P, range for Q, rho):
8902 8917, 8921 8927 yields 17.0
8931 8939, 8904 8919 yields 17.2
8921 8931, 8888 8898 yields 17.6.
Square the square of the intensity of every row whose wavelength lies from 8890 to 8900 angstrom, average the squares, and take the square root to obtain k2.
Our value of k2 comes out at 306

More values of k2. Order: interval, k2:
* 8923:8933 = 325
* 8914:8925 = 293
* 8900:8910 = 295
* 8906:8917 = 296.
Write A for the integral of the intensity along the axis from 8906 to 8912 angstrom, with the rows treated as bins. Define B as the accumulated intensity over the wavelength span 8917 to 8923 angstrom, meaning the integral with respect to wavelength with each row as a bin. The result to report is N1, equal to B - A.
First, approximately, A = 104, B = 102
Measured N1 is -2.1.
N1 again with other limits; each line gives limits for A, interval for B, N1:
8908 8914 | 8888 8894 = 3.2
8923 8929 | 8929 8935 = -5.9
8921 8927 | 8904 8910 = 1.7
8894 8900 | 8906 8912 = -0.3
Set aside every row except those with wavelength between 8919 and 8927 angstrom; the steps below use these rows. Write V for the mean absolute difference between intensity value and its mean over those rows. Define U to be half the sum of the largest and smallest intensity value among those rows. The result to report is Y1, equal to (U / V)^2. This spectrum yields 202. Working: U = 16.7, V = 1.2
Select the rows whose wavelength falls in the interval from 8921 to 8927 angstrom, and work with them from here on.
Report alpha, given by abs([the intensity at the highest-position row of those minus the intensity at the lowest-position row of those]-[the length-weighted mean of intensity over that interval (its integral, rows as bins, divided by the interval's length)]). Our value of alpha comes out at 13.6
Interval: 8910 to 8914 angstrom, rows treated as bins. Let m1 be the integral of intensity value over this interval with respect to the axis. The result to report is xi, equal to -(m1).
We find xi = -68.0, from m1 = 68.0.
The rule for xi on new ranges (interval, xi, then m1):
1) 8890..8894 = -70.8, 70.8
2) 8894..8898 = -70.6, 70.6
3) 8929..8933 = -70.3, 70.3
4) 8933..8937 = -70.3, 70.3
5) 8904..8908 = -68.9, 68.9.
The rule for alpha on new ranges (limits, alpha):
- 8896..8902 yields 17.6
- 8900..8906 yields 17.7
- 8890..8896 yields 17.6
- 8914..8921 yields 16.1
